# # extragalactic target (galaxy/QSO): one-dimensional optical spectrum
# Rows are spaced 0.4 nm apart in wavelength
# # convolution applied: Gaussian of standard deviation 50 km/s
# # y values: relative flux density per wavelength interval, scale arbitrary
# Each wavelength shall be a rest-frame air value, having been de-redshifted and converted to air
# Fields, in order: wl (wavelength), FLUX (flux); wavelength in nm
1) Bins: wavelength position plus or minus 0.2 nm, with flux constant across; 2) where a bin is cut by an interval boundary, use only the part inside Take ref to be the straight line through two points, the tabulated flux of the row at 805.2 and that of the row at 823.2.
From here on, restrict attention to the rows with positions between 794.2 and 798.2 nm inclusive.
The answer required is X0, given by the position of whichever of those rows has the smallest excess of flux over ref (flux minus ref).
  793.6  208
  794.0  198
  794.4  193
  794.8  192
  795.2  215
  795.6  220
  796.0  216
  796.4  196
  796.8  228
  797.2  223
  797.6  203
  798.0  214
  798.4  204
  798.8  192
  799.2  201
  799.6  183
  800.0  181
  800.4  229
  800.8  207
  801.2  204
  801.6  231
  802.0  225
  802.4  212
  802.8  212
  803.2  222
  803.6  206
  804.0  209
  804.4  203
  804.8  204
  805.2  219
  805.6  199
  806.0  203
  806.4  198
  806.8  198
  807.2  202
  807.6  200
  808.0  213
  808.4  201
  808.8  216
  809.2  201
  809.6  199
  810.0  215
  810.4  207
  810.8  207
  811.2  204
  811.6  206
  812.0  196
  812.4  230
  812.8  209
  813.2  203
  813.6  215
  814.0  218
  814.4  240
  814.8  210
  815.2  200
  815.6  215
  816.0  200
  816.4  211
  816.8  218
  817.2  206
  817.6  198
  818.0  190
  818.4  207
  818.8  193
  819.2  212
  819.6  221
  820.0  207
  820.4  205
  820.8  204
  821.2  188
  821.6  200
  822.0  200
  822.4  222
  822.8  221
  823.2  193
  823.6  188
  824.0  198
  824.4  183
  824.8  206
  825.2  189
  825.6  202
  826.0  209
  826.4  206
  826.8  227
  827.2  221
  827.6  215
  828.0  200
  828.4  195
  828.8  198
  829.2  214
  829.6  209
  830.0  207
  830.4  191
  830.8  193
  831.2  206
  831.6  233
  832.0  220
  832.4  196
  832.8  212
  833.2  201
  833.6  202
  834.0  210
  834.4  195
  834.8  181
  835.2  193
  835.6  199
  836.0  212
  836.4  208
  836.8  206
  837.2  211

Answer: 794.8 nm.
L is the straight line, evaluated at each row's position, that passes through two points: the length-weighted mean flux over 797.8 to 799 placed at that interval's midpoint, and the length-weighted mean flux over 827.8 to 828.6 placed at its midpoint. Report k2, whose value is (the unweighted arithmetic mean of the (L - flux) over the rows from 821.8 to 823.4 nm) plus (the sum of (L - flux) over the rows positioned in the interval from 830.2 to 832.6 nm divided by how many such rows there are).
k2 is -20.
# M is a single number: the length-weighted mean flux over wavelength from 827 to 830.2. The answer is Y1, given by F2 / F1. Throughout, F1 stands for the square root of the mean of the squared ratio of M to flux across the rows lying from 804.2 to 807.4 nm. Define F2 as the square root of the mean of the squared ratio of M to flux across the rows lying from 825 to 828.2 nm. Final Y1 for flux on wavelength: 0.98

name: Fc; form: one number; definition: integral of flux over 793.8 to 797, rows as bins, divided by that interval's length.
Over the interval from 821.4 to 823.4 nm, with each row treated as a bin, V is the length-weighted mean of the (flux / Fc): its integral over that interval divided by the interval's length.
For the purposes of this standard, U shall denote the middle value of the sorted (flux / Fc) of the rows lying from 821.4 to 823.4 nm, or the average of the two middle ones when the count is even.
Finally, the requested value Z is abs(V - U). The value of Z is 0.035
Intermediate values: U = 0.97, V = 1.000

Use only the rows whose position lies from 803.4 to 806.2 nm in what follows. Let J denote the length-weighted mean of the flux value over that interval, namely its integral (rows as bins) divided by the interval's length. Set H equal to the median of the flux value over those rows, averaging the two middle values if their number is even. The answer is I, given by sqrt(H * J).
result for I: 205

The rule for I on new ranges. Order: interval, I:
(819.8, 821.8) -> 202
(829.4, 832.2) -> 208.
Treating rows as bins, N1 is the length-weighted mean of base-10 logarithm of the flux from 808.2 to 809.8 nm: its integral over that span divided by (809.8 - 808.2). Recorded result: 2.31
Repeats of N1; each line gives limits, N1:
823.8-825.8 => 2.29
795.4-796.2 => 2.34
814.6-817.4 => 2.32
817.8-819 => 2.29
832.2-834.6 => 2.31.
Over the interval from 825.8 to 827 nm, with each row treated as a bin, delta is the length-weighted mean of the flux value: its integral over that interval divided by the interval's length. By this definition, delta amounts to 214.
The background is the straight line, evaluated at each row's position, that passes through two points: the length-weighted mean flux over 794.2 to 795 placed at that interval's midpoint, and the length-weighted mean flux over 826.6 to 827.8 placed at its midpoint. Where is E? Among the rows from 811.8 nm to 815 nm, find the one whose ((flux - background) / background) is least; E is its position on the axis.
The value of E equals 812.0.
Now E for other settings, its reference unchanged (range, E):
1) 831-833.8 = 832.4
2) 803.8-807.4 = 806.8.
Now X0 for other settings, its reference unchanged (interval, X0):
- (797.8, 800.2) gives 800.0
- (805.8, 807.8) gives 806.4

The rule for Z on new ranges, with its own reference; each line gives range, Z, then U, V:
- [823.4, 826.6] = 0.011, 0.97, 0.954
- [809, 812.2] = 0.003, 0.99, 0.986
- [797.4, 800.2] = 0.020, 0.97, 0.950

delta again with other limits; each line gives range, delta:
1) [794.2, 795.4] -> 200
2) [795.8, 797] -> 213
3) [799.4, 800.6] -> 198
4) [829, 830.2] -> 210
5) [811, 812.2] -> 202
